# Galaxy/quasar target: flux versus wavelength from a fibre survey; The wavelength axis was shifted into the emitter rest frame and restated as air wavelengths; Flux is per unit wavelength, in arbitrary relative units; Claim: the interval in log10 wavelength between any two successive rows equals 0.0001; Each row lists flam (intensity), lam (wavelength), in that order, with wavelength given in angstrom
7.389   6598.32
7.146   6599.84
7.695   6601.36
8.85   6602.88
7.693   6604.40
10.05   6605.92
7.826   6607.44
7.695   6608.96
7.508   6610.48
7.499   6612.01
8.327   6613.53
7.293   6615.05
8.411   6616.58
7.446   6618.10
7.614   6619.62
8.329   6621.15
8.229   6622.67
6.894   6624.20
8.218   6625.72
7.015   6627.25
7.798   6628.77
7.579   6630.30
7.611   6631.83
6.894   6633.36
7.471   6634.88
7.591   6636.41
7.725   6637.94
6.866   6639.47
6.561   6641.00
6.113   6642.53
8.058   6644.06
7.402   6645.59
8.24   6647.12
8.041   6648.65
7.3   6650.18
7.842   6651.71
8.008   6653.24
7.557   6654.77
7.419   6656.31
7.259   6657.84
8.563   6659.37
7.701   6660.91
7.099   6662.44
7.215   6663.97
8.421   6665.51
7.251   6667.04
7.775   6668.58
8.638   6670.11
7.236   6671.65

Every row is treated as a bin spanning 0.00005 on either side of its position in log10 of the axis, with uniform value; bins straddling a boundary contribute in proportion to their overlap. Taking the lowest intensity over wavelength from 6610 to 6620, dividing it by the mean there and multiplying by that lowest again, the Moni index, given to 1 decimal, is 6.9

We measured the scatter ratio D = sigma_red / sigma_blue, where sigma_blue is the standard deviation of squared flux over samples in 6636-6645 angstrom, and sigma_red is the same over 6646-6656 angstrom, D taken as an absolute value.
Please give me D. 0.50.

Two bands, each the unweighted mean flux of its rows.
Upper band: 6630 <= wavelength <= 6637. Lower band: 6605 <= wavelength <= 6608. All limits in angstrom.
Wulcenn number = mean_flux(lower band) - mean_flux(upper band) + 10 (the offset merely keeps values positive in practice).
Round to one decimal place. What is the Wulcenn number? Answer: 11.5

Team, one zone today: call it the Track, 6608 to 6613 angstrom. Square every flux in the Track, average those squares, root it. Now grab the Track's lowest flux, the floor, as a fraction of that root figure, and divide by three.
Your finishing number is 0.330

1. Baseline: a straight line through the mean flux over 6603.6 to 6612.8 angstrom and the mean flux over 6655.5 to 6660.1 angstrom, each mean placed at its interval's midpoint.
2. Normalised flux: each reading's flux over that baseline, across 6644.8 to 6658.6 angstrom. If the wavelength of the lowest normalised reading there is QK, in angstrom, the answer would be 6650.18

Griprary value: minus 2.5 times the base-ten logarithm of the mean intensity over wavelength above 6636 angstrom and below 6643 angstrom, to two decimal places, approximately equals -2.11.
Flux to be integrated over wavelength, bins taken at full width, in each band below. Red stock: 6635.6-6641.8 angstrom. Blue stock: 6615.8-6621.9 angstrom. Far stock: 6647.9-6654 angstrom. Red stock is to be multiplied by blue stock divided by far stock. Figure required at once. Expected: 45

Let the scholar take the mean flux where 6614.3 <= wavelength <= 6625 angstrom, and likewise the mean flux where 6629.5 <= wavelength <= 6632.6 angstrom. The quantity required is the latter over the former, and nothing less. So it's 0.98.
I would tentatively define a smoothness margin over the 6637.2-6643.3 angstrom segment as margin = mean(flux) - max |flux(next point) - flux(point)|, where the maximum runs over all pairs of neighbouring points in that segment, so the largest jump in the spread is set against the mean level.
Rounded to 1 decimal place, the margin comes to 6.0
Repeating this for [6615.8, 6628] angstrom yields 6.4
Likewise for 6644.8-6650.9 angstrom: 6.9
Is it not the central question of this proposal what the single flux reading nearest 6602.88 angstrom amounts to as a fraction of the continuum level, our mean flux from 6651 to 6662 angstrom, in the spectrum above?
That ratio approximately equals 1.14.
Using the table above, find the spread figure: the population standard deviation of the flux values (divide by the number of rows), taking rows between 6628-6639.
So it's 0.3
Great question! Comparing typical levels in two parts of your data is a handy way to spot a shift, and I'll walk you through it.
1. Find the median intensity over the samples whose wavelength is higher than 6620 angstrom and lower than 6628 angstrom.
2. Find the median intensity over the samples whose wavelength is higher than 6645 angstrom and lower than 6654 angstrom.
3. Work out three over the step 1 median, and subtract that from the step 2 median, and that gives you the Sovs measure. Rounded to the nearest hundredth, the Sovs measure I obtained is 7.56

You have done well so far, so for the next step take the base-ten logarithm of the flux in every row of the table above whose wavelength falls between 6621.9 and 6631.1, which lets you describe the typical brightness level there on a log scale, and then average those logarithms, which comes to 0.881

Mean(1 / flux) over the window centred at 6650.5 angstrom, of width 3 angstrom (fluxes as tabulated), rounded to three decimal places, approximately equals 0.132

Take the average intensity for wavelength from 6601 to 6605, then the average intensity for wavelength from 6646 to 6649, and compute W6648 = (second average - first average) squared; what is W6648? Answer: 0.00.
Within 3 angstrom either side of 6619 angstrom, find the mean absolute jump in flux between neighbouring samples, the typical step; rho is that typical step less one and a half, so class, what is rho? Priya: -0.88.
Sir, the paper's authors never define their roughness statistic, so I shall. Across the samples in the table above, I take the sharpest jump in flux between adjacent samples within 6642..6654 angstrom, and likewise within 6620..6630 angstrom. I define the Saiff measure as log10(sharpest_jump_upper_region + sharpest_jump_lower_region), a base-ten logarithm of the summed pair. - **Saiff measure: 0.516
